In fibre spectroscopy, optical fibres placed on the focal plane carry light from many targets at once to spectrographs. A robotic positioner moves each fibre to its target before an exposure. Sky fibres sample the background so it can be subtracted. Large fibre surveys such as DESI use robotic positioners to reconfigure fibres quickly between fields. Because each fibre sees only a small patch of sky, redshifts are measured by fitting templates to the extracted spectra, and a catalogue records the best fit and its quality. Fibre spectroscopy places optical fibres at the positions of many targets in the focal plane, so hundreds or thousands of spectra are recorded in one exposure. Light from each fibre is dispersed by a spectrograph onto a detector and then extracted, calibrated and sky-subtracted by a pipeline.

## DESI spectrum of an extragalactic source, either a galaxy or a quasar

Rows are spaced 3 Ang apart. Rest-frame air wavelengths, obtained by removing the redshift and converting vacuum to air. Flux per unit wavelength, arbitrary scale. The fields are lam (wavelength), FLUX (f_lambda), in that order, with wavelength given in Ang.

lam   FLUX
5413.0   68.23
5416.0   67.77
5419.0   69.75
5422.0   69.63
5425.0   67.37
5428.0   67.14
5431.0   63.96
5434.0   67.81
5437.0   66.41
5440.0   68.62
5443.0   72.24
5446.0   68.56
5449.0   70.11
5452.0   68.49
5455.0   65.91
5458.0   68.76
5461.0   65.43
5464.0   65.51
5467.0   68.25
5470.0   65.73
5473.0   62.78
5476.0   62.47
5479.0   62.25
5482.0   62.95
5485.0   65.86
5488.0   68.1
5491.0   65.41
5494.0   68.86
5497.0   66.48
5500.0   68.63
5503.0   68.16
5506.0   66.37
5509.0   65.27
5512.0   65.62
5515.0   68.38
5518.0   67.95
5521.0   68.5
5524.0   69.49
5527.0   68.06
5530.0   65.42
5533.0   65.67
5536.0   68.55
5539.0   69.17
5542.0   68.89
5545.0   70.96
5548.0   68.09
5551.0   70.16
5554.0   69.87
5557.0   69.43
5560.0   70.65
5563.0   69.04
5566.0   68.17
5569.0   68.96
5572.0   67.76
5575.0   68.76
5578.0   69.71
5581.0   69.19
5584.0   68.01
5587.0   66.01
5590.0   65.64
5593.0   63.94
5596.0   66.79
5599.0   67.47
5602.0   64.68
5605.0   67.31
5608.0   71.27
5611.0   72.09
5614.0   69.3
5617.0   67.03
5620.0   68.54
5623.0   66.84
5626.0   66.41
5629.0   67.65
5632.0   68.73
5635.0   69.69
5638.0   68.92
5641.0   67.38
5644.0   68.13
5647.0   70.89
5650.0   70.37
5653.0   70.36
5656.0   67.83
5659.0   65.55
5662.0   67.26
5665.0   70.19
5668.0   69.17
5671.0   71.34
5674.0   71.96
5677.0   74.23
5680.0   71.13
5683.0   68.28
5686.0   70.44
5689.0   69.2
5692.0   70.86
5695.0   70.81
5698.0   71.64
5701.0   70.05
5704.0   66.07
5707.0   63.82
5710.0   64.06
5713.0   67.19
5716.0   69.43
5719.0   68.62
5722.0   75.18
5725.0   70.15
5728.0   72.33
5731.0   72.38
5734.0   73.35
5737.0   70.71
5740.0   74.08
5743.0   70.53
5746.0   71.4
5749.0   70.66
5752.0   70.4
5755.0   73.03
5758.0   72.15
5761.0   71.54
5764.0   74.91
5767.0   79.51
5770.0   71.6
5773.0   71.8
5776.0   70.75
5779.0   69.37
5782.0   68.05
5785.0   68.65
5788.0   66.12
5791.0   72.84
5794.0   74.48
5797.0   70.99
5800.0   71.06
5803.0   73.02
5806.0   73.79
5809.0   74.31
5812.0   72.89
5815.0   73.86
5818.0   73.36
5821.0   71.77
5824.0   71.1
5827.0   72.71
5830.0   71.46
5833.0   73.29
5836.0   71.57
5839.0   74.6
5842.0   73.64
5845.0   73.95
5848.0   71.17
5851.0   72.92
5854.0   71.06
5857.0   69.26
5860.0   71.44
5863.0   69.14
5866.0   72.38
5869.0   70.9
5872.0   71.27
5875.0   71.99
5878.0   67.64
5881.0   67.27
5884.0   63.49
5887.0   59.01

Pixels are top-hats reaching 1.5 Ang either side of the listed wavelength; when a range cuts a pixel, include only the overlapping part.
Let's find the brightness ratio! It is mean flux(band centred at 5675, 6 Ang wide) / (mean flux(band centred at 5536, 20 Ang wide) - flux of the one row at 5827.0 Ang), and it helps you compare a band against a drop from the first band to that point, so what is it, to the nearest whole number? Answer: -16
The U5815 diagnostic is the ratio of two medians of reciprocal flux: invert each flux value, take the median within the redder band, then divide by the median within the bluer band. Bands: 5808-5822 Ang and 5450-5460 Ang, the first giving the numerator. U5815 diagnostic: 0.93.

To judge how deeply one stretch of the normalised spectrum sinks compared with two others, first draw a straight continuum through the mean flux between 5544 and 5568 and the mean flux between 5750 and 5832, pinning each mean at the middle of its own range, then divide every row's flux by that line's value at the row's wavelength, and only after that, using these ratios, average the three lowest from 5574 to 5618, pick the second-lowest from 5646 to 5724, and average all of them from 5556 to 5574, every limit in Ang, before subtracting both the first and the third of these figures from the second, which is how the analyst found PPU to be -1.02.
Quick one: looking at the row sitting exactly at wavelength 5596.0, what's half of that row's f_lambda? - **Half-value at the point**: 33.4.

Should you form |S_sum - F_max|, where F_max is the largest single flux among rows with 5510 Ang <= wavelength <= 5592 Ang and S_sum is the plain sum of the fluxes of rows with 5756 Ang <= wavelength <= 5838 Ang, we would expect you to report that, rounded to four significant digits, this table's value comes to 1876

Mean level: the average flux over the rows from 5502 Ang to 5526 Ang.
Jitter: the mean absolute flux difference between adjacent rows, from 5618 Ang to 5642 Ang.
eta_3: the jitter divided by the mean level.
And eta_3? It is 0.016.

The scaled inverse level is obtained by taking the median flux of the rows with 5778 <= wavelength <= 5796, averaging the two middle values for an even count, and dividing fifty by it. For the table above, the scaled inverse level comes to 0.725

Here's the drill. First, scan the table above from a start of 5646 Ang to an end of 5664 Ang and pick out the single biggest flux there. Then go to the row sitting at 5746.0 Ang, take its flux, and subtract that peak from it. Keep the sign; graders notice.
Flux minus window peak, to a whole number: 1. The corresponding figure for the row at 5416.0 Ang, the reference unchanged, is -3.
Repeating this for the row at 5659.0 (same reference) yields -5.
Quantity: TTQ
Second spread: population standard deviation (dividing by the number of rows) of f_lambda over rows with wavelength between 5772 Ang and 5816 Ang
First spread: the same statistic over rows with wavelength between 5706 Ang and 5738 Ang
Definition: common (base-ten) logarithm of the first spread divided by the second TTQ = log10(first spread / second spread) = 0.16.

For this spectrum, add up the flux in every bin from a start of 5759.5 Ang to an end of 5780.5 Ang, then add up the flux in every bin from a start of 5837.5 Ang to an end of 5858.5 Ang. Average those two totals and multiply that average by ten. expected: 5080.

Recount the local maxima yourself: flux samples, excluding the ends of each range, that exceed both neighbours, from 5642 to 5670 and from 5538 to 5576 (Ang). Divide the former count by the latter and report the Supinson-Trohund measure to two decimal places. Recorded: 0.50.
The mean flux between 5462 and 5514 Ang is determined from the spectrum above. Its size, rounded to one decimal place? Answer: 65.8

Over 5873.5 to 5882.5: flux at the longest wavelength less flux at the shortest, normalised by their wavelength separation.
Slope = -0.79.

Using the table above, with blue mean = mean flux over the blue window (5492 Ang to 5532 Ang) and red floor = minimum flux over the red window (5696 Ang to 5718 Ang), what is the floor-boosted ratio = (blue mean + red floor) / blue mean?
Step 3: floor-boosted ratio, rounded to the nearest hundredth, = 1.95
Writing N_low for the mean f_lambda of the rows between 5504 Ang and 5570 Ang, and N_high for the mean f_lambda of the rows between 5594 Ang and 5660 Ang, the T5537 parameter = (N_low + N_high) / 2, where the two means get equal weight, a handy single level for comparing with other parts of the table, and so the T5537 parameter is 68.3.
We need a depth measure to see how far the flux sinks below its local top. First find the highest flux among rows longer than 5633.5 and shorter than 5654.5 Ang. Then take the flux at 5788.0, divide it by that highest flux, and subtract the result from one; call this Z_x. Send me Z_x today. 0.067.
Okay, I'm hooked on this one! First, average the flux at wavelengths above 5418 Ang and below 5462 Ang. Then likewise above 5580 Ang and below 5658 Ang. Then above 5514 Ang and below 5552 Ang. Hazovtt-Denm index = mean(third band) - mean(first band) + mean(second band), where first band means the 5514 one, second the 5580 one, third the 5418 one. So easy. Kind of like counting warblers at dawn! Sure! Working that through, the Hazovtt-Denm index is 67.7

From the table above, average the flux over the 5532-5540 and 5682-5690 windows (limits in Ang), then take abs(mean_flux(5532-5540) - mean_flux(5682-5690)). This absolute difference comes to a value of 1.5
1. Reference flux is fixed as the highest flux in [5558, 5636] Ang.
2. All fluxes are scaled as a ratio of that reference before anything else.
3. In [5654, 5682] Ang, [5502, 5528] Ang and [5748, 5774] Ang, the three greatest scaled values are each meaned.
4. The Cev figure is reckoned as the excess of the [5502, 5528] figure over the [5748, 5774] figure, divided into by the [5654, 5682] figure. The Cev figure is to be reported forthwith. -0.097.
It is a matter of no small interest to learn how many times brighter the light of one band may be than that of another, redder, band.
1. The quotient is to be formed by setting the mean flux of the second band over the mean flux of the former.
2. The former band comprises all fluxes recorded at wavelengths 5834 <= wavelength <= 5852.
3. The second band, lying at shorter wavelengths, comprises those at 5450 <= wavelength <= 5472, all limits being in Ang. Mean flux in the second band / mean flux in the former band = 0.916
